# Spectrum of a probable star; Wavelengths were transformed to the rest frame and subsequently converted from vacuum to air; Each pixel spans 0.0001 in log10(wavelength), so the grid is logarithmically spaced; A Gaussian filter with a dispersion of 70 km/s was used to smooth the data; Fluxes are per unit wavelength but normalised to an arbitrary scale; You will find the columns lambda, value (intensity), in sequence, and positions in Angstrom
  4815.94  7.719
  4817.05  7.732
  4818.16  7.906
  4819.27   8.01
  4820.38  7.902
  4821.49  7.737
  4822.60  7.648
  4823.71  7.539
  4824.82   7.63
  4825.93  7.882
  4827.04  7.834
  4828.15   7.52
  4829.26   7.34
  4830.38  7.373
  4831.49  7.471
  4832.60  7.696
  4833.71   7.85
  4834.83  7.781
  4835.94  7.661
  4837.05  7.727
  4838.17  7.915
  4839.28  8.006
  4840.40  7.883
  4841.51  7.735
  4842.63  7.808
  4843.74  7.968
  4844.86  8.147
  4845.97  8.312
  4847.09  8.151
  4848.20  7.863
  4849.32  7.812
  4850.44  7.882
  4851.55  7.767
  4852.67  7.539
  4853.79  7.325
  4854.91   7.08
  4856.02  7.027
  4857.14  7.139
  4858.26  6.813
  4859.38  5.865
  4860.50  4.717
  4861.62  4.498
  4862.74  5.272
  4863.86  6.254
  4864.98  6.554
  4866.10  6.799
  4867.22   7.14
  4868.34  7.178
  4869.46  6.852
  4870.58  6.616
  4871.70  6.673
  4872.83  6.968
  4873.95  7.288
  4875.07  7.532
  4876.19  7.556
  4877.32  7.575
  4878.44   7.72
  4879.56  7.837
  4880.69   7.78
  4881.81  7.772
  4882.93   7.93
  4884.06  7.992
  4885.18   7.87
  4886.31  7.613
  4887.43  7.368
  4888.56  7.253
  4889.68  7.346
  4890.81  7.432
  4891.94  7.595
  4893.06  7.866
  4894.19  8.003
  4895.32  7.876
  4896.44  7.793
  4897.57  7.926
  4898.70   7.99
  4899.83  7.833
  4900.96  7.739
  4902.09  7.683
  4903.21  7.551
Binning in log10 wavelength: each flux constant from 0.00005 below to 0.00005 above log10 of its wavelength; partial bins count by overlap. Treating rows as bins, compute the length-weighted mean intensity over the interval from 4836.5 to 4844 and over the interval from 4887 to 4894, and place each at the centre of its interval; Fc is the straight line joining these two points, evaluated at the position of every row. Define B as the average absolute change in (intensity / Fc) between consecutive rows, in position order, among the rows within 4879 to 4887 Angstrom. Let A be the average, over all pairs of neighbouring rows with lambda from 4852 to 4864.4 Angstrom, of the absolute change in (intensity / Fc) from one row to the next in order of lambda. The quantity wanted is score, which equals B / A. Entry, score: 0.2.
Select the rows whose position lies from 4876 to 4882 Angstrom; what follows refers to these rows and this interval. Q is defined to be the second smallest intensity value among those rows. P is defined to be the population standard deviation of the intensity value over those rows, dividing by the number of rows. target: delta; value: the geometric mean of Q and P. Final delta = 0.9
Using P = 0.11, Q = 7.575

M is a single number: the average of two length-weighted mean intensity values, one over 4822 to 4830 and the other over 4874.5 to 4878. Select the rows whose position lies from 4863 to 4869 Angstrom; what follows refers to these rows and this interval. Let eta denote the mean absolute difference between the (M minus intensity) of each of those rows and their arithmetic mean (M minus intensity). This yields 0.30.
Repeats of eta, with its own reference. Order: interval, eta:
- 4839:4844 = 0.09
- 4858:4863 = 0.72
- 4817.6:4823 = 0.12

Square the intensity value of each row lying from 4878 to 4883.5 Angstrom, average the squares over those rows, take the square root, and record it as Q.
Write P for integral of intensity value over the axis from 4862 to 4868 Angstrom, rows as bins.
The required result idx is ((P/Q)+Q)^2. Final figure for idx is 161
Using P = 38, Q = 7.81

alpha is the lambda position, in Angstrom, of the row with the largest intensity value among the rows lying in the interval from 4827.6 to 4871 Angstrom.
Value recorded 4845.97 Angstrom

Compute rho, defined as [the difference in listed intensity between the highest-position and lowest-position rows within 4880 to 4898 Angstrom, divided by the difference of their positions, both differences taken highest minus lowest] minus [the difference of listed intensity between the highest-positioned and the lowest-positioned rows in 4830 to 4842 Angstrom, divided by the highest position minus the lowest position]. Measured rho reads -0.024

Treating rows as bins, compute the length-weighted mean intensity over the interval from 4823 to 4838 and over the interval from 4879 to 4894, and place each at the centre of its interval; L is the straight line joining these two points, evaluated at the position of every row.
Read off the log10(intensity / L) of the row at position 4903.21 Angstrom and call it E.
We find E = -0.007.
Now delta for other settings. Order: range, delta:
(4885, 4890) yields 1.3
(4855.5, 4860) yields 1.8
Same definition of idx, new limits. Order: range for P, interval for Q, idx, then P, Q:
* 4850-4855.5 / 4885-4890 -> 169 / 41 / 7.49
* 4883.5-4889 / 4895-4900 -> 174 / 42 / 7.88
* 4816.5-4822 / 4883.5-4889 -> 177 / 43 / 7.62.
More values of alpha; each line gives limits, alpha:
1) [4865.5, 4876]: 4875.07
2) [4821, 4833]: 4825.93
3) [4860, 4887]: 4884.06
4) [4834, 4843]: 4839.28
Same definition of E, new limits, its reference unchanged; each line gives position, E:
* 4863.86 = -0.088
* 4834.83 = 0.007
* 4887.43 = -0.018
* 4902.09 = 0.000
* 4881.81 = 0.006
